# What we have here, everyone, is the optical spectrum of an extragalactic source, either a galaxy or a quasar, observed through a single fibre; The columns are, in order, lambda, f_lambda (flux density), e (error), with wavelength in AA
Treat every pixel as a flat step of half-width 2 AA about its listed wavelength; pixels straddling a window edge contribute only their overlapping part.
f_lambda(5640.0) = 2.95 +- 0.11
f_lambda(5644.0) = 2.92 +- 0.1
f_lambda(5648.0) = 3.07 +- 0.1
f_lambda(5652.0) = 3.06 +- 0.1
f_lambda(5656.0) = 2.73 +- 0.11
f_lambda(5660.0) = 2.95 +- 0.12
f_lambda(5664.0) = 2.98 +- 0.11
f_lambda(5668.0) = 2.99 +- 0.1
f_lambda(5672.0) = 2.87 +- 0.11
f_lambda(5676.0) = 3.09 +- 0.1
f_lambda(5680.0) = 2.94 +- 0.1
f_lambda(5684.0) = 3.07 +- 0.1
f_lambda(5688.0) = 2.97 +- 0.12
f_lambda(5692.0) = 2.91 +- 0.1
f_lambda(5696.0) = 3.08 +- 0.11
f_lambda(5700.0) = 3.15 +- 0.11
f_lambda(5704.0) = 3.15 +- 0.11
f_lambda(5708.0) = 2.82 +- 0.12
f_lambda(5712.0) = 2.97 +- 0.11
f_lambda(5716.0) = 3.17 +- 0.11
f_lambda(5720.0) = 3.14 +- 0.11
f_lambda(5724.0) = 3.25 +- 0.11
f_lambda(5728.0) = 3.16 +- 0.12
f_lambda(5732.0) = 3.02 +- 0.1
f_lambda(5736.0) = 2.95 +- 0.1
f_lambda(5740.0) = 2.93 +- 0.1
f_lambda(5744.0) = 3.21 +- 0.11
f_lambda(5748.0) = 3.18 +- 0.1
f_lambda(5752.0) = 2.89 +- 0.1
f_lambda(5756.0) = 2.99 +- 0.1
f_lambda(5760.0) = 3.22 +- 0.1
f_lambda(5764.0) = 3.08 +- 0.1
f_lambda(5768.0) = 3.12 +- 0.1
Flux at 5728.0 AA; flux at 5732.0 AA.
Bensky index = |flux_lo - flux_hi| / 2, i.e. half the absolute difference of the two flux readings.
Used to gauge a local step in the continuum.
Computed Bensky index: 0.070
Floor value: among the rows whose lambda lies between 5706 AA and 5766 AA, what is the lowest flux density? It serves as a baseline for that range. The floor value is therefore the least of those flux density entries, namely 2.82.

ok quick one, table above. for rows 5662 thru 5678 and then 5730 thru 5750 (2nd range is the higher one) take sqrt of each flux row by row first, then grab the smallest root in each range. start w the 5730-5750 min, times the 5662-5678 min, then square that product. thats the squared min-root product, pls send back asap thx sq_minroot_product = 8.4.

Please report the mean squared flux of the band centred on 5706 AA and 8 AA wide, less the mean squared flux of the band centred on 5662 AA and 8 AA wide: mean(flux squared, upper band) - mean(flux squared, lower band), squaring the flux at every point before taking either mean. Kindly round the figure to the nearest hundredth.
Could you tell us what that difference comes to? 0.15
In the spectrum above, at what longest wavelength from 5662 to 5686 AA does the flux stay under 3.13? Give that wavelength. 5684.0 AA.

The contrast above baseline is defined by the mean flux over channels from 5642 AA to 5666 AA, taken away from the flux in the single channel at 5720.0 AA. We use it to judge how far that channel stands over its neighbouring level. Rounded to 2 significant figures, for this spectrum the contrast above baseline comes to 0.19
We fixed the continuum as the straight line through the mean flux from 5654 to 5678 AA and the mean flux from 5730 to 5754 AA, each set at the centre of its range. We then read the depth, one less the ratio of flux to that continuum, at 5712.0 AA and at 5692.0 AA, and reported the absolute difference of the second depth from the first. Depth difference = 0.01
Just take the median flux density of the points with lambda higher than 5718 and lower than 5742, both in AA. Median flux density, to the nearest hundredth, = 3.08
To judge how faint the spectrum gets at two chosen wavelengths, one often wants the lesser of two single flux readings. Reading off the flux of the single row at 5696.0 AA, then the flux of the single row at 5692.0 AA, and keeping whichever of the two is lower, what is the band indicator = 2.91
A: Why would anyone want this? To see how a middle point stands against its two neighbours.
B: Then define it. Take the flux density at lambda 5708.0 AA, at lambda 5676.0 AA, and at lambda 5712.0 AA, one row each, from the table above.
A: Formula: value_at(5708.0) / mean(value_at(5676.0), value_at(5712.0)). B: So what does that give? 0.93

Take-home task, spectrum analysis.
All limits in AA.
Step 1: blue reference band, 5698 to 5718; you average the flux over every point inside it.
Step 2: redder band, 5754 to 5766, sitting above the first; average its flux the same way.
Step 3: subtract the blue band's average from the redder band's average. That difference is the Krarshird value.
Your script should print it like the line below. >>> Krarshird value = 0.045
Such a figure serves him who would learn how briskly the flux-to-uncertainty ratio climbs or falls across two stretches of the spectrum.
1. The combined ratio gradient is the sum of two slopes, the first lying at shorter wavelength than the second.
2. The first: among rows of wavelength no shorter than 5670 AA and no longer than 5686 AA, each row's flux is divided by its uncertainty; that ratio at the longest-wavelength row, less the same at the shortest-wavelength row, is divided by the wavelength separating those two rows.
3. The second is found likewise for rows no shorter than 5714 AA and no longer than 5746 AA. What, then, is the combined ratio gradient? 0.40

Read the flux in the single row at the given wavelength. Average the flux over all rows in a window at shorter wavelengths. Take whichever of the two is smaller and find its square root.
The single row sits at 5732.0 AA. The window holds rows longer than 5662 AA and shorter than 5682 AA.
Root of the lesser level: 1.72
